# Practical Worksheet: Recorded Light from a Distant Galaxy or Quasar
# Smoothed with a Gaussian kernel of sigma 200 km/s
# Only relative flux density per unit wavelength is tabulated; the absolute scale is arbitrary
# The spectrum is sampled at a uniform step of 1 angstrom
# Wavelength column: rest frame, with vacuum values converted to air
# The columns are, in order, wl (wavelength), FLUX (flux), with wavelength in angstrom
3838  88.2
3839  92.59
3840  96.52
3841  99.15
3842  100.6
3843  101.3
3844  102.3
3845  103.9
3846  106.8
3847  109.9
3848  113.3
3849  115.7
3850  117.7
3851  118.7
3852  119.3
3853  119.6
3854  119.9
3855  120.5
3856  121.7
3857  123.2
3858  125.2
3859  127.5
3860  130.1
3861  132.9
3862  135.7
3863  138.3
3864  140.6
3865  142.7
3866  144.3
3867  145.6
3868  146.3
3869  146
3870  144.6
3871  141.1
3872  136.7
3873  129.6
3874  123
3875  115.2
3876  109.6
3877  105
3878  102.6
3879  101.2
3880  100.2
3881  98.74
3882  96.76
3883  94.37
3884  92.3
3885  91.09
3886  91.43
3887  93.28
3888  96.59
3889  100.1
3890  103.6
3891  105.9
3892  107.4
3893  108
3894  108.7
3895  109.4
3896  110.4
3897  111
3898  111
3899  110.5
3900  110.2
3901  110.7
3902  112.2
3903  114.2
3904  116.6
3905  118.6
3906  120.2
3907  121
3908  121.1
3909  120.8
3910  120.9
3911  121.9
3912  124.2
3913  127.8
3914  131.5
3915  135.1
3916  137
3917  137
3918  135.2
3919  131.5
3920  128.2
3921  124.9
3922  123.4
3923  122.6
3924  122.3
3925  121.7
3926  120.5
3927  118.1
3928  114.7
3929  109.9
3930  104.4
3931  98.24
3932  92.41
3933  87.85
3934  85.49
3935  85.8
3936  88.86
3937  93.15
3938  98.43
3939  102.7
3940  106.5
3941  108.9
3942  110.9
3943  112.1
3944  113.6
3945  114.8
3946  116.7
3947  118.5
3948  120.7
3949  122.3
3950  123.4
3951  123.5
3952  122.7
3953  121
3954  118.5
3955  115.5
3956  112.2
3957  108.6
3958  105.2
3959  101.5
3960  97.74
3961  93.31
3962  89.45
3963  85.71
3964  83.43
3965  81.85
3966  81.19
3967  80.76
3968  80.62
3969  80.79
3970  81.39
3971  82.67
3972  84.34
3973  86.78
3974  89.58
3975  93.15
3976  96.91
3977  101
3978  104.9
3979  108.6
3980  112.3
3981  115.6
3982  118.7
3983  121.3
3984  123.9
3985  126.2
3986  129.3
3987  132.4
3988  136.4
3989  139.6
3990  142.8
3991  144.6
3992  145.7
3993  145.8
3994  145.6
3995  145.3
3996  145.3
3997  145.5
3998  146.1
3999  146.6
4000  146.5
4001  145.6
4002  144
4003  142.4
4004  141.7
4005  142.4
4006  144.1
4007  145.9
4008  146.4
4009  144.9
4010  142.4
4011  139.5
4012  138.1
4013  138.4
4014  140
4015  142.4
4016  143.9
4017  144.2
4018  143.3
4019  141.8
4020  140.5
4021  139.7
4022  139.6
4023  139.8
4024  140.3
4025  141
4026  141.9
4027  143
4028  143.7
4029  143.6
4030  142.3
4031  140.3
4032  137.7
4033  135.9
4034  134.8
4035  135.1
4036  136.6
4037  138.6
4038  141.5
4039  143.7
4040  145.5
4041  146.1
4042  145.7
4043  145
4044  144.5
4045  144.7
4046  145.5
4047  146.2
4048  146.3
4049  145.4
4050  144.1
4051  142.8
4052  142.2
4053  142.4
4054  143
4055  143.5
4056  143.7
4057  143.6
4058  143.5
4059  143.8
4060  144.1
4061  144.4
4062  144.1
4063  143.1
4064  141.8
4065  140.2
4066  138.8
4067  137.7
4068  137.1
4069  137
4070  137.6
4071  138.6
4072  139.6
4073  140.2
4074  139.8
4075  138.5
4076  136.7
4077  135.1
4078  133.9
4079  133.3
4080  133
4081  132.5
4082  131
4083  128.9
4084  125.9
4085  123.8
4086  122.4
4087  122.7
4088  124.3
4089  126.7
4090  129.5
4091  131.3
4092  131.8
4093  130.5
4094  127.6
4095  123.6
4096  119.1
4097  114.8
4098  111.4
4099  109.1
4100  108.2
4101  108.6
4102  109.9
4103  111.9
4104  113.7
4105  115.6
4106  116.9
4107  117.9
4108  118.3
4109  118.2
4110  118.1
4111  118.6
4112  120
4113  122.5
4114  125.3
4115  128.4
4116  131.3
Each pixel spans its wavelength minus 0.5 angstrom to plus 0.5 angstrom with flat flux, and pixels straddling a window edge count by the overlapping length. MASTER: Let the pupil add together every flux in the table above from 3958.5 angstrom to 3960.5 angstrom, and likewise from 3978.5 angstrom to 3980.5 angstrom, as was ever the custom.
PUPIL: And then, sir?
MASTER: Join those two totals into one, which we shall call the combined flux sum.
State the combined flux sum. 420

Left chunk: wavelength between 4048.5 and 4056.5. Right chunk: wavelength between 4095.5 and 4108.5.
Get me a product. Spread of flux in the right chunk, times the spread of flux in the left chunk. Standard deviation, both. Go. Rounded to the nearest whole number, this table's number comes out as 4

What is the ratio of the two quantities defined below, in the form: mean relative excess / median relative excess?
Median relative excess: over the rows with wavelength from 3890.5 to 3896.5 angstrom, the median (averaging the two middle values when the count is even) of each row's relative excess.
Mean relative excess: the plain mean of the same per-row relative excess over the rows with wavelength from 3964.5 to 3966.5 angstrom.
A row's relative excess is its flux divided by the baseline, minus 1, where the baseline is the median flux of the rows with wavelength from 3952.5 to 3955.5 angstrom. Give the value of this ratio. 3.6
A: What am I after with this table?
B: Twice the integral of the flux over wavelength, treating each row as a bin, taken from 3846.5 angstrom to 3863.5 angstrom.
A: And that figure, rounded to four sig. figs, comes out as 4178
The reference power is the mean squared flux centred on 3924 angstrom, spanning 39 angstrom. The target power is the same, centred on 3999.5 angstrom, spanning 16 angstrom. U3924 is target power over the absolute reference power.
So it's 1.6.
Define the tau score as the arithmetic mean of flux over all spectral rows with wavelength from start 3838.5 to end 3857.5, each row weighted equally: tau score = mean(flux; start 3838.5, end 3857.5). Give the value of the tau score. 111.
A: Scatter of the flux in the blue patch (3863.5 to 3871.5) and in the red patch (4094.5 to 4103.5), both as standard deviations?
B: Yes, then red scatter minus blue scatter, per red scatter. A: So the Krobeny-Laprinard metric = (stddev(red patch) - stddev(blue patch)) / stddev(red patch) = 0.6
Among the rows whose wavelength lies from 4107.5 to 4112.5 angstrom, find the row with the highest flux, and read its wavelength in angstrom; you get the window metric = 4112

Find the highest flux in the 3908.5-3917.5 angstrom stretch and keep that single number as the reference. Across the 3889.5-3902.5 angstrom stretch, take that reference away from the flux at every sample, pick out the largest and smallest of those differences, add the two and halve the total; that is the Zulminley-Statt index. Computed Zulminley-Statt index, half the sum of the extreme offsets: -29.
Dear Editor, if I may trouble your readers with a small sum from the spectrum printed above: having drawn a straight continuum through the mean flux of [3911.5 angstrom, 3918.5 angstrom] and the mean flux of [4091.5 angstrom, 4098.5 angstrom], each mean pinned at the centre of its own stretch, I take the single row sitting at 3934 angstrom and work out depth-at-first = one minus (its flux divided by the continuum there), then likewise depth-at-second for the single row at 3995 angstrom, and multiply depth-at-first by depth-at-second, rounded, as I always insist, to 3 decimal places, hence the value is -0.047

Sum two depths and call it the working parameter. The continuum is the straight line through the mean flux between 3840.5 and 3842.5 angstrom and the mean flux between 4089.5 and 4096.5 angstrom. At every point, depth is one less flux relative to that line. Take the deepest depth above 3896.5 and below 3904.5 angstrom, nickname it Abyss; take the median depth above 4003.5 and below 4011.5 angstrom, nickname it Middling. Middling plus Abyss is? -0.25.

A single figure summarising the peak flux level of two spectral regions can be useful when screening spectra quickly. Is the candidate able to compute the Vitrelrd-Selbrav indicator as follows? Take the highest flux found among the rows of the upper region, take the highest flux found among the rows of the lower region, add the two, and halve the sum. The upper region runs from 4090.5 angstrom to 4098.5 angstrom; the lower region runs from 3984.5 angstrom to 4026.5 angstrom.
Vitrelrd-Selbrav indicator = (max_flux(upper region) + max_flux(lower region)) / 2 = 139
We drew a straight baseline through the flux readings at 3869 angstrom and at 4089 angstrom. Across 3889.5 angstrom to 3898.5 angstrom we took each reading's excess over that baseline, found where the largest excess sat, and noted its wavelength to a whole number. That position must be 3898 angstrom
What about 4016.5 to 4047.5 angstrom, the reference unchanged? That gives 4047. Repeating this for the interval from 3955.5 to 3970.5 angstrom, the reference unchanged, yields 3956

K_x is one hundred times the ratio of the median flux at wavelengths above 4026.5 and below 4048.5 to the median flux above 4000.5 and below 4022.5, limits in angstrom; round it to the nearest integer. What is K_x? 101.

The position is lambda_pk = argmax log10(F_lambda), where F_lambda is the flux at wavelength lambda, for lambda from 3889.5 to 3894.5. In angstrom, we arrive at 3894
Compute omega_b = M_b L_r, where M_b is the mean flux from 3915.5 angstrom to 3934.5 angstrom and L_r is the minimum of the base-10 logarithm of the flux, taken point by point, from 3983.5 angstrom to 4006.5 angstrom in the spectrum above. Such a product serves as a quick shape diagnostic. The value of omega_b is 244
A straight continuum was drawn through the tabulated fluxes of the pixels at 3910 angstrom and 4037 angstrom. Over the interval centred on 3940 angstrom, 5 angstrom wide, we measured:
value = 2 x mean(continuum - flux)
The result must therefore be 39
